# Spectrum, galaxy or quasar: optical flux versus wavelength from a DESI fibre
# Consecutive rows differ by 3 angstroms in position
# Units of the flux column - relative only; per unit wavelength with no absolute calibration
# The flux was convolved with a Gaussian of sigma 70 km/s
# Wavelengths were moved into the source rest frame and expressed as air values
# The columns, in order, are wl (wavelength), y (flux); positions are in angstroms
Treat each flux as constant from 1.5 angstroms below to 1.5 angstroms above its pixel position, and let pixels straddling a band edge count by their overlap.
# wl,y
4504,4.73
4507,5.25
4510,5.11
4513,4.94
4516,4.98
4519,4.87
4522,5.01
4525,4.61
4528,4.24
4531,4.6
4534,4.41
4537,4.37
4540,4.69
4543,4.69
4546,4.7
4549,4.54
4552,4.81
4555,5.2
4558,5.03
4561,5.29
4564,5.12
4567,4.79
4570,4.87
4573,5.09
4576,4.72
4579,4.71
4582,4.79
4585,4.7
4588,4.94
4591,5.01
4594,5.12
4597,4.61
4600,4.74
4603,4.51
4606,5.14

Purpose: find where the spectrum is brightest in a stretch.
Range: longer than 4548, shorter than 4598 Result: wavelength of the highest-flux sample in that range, 4561 angstroms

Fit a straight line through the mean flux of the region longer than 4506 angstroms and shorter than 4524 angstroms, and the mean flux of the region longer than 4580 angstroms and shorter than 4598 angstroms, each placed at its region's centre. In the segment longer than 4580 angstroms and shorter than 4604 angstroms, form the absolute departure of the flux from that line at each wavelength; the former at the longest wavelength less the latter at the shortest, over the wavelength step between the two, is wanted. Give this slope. 0.011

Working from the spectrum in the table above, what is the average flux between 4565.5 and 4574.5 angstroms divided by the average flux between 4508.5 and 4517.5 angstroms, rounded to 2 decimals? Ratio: 0.98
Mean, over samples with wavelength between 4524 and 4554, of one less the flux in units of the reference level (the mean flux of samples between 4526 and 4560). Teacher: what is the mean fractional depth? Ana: 0.02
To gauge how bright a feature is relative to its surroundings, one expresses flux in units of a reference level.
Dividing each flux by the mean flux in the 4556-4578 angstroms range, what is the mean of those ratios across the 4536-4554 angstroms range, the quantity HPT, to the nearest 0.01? 0.93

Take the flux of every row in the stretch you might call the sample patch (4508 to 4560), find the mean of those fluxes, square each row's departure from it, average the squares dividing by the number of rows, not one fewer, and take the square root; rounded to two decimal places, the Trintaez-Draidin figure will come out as 0.27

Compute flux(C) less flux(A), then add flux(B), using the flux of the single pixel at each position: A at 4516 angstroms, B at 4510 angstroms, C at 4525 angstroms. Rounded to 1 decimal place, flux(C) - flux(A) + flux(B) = 4.7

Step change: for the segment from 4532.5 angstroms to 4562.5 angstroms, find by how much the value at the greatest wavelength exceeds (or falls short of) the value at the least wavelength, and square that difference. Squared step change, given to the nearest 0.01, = 0.77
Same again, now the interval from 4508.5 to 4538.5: 0.55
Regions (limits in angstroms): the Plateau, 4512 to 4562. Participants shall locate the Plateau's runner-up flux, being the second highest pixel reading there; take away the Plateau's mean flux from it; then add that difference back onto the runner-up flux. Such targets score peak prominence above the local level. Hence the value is 5.64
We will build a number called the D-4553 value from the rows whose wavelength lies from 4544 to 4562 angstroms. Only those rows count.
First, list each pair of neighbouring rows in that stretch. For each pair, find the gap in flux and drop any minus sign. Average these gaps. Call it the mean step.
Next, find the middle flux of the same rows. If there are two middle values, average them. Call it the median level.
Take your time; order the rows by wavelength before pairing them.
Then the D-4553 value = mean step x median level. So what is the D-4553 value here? 1.23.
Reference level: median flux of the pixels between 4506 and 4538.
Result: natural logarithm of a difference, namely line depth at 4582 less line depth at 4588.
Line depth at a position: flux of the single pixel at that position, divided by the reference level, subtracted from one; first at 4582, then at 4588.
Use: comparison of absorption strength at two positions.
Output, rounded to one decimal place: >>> -3.5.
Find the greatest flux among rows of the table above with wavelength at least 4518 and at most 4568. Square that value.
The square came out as 28.0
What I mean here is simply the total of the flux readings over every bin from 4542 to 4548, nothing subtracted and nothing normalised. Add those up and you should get 9.4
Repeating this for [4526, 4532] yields 8.8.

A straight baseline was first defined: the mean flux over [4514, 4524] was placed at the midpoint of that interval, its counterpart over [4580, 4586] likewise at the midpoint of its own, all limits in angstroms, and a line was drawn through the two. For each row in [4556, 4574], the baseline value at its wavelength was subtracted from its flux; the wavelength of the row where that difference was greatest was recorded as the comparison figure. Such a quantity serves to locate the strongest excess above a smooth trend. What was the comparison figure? 4561 angstroms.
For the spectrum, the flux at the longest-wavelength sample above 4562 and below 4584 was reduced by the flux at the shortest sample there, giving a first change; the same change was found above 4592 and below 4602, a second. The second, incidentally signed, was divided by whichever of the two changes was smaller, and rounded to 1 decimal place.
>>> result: 1.0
